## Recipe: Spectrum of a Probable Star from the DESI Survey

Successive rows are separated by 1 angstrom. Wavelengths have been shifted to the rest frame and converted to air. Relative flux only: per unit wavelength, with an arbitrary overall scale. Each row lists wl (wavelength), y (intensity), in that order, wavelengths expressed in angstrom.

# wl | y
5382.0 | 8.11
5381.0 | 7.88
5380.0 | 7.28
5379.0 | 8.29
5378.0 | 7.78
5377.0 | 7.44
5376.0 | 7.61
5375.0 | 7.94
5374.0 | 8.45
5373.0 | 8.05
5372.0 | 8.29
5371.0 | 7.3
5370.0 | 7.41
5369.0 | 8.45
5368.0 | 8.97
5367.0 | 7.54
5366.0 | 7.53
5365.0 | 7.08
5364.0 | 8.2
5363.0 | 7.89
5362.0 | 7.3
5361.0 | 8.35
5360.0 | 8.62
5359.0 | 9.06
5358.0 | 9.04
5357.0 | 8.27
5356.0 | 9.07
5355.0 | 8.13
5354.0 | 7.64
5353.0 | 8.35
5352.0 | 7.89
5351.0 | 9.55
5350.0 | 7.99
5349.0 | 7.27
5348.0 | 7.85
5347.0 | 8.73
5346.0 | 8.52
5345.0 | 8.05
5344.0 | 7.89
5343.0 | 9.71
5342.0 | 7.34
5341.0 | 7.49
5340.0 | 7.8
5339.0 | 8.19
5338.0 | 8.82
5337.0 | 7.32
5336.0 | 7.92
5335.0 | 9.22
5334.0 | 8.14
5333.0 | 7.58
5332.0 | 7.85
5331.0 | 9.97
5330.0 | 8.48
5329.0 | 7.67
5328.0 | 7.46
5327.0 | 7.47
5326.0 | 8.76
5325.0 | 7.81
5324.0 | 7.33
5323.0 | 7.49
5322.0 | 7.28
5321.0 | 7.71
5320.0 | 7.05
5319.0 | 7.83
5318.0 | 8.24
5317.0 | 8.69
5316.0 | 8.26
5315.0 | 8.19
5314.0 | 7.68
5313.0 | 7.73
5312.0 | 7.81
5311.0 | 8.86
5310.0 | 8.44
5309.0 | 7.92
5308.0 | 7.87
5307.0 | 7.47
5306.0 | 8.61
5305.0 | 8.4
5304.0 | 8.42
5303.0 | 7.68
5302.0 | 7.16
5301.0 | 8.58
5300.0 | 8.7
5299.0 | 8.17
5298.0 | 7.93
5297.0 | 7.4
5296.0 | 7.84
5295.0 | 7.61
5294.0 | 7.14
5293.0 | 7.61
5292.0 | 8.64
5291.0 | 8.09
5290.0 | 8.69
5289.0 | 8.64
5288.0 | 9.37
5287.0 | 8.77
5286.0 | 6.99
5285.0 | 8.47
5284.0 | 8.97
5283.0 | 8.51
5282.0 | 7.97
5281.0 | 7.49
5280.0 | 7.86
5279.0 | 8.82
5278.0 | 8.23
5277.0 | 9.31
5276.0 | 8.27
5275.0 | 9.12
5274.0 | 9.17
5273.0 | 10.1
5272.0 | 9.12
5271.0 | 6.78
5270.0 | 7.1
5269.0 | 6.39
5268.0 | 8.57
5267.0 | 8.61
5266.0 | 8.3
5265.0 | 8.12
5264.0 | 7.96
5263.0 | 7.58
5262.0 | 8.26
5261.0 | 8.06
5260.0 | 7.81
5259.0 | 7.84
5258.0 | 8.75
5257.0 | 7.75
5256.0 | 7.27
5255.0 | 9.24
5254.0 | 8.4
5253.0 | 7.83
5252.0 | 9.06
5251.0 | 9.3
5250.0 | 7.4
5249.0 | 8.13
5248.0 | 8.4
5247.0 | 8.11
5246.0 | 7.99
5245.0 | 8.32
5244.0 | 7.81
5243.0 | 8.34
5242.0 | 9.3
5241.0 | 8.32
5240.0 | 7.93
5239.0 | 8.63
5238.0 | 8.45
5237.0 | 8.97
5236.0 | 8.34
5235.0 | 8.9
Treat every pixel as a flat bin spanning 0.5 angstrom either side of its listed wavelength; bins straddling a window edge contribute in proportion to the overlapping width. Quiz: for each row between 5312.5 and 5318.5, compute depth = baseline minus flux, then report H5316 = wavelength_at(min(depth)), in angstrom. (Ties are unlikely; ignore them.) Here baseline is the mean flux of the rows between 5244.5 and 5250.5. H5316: 5317.0 angstrom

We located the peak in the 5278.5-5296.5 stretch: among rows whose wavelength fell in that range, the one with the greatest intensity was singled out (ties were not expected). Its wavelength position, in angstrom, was 5288.0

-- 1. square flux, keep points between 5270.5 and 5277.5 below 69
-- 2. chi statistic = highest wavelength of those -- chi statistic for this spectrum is 5276.0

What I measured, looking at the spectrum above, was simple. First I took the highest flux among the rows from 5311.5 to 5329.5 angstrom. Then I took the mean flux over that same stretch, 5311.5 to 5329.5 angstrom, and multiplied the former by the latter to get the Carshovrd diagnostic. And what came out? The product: 68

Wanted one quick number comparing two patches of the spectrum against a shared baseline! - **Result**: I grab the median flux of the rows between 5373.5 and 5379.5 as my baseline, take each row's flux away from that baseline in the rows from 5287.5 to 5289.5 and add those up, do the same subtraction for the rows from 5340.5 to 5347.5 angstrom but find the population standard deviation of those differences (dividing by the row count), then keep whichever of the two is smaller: -2.3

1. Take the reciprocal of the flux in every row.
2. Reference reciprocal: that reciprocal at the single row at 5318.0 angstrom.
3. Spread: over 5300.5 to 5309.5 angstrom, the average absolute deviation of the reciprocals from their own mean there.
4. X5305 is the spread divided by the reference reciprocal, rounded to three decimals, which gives 0.056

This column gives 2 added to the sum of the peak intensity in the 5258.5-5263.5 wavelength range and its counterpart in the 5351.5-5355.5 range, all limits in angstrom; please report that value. 18.6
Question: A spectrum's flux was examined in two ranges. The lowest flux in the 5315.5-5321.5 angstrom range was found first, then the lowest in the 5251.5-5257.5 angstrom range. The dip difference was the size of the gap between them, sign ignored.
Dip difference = 0.22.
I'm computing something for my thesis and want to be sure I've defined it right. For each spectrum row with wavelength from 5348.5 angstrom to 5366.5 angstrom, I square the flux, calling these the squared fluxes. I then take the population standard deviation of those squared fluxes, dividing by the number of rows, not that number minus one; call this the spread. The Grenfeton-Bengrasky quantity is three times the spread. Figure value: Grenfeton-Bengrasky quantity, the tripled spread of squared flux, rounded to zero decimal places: 33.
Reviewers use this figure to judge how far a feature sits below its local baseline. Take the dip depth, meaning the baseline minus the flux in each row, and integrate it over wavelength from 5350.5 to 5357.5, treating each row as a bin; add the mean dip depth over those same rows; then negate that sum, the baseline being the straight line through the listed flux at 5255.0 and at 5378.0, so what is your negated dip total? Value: 2.8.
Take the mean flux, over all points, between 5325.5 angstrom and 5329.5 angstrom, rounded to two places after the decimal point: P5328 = 7.84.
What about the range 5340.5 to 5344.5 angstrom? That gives 8.11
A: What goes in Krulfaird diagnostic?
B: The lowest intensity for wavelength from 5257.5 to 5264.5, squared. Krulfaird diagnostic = 57.5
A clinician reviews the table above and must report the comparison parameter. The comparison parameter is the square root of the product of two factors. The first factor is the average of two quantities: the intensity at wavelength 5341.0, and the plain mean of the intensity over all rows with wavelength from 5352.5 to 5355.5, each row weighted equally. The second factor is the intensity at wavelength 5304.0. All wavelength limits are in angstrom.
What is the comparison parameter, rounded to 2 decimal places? 8.09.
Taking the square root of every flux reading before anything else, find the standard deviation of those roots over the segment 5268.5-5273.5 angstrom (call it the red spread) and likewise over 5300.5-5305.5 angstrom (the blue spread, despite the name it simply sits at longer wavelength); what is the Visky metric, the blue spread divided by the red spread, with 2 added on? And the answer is 2.4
